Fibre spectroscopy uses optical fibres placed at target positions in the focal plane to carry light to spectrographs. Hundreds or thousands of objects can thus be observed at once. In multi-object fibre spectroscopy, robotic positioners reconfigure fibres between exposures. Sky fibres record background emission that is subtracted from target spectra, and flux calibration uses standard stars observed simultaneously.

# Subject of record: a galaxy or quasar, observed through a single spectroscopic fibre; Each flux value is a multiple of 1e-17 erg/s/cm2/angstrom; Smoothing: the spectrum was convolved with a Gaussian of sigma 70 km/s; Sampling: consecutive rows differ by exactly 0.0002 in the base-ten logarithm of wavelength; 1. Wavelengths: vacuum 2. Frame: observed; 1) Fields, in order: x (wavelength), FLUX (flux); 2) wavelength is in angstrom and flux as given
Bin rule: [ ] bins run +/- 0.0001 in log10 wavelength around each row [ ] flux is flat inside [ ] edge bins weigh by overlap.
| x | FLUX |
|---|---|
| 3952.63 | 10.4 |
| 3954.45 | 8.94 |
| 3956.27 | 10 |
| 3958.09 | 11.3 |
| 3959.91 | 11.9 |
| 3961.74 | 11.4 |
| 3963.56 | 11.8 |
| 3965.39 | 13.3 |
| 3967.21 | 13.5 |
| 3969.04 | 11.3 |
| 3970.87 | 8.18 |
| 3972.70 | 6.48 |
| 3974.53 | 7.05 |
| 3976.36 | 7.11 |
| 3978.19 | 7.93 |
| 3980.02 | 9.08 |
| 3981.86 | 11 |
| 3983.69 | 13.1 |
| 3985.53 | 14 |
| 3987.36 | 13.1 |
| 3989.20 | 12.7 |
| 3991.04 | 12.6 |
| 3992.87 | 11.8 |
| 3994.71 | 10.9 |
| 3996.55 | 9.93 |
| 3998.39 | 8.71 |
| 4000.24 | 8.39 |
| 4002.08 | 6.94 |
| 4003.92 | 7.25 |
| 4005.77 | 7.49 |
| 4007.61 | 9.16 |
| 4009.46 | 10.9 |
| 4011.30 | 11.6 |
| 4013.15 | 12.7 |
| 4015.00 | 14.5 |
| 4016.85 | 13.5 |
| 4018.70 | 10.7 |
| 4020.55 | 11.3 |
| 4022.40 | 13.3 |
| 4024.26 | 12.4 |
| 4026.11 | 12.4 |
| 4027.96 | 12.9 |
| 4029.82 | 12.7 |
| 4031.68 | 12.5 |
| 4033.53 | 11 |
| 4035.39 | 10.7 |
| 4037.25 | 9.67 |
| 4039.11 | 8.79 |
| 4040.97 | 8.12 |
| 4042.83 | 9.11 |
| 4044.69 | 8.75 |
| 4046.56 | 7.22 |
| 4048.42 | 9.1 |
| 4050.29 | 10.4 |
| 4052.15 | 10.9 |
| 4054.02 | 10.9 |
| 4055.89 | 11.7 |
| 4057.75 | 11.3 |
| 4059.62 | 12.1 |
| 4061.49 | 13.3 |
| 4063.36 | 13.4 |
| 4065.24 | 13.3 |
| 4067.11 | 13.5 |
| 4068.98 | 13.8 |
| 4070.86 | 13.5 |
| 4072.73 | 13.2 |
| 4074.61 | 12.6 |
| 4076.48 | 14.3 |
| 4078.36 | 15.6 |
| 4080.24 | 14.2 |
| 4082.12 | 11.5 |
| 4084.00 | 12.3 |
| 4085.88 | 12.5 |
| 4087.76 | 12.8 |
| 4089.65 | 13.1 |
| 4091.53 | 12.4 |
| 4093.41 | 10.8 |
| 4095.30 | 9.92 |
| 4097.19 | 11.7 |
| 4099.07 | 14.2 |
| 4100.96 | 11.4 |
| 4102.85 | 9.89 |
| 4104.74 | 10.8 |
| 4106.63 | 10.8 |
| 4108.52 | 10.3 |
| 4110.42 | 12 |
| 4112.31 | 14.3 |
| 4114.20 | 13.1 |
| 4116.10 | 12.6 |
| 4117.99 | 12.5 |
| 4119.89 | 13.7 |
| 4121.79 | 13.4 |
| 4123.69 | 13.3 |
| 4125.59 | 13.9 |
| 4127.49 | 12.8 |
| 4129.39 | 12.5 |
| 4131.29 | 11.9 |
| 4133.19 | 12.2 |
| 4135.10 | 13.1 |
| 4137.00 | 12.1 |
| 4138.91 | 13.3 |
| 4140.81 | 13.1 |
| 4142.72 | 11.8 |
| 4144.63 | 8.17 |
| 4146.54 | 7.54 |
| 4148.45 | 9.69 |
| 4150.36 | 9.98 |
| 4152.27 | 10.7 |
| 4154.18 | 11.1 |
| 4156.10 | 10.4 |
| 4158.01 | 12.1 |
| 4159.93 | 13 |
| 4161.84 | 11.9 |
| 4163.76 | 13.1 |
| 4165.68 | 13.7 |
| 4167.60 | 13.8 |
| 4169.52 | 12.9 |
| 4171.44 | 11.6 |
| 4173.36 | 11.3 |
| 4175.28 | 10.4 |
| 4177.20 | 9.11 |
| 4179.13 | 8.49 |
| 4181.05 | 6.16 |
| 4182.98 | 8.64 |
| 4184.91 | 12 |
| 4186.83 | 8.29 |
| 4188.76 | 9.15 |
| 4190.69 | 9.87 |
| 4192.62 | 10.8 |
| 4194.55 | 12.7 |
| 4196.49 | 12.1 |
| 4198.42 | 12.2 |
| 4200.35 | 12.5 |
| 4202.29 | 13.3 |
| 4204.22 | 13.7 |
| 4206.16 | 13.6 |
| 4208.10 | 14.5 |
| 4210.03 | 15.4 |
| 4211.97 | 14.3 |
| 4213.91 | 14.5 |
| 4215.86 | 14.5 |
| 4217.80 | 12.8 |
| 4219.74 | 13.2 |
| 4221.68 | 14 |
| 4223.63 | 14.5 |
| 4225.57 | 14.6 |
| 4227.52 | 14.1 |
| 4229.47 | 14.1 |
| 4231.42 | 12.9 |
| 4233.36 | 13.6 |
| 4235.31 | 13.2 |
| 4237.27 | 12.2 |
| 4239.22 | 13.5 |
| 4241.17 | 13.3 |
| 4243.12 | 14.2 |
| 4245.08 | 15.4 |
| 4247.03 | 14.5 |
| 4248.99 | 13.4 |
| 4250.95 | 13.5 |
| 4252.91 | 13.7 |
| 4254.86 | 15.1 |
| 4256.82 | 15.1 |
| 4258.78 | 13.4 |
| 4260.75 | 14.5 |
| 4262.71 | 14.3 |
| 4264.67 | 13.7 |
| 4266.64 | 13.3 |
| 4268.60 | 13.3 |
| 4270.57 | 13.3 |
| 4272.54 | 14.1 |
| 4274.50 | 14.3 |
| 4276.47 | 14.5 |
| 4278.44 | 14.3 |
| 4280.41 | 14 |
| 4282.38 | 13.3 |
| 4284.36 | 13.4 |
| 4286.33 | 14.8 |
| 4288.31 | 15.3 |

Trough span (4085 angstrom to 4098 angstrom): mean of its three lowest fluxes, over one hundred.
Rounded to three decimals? 0.108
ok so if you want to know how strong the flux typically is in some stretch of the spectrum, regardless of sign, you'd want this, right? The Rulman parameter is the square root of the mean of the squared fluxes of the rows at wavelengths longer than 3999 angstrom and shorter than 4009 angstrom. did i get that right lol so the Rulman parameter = 7.9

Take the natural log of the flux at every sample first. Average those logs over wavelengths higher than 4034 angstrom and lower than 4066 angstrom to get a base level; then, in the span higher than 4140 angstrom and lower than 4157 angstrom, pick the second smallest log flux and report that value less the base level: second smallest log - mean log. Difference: -0.24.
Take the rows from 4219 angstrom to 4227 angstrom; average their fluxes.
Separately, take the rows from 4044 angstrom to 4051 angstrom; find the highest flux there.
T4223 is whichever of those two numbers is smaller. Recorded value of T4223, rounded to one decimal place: 10.4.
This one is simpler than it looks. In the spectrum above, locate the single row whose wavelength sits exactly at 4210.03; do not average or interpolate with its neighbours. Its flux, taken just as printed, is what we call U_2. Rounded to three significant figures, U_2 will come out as 15.4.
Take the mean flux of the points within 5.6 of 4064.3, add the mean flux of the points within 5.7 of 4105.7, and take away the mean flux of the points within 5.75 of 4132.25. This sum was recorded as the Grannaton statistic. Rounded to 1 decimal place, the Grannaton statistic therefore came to 11.7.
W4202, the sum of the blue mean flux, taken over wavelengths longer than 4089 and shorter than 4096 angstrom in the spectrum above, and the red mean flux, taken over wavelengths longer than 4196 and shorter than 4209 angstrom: 25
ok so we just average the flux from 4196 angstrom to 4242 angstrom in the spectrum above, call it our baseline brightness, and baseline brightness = 13.6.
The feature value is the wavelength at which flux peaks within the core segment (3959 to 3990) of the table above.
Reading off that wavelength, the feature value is 3985.53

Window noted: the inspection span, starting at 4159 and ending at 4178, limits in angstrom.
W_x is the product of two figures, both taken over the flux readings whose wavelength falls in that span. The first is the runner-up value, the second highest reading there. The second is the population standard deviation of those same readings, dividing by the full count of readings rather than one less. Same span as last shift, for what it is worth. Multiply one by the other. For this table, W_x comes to 20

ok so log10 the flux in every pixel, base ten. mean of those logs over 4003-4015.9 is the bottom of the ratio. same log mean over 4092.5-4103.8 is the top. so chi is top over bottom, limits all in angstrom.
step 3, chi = 1.04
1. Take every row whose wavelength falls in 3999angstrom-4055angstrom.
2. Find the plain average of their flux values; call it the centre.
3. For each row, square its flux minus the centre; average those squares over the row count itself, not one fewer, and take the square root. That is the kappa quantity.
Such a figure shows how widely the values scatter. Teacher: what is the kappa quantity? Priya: 2.1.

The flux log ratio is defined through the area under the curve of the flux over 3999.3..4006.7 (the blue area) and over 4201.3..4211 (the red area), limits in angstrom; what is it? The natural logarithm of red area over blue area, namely 0.9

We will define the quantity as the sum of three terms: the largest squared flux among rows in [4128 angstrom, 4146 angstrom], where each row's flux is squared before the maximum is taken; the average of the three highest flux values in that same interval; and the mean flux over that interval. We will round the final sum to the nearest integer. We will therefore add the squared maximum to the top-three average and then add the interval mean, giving 202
